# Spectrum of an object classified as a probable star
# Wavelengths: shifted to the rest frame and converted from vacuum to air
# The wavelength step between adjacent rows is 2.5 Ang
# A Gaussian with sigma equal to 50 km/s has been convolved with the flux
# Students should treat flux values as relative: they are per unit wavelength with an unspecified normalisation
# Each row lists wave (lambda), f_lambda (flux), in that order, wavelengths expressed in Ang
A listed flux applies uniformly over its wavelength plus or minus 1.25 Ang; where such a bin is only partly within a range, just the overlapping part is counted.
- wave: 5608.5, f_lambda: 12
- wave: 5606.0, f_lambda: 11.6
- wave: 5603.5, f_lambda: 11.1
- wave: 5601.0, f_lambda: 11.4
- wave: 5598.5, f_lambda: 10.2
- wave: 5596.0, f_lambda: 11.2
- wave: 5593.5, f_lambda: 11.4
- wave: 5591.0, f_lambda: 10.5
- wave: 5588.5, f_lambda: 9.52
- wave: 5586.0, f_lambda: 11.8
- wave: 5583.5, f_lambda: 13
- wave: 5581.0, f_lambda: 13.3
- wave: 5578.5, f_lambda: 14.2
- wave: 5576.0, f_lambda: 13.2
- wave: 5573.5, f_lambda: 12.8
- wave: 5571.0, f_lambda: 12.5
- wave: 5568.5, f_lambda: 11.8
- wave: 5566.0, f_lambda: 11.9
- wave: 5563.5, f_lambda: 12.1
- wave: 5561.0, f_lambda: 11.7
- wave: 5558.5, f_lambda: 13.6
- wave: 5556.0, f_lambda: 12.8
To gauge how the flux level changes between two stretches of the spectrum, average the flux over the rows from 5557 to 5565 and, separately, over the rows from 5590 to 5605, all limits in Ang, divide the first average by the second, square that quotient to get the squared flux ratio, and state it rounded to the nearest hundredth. 1.29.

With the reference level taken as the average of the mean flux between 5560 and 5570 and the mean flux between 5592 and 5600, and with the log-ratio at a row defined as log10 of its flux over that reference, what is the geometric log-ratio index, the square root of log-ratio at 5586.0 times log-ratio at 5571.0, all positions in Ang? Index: 0.02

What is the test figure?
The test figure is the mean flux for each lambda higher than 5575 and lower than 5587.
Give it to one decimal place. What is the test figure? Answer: 13.1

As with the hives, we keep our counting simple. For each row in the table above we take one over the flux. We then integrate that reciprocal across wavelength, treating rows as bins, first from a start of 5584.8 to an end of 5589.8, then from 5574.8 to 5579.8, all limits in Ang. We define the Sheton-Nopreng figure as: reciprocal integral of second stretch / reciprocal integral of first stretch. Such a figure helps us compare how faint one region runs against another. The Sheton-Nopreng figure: 0.77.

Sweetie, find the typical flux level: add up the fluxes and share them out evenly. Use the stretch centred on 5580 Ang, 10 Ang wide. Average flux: 13.4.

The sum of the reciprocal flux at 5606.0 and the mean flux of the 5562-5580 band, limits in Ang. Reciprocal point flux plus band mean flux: 12.7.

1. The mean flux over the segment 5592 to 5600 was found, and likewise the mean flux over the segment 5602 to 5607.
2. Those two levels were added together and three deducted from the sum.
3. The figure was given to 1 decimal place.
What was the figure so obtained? 19.3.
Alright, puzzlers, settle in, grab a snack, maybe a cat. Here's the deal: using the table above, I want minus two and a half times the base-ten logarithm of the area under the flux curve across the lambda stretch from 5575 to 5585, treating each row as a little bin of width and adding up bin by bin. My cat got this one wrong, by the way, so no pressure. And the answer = -5.32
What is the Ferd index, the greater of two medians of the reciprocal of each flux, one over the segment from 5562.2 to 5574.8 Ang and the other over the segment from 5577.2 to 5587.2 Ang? 0.0826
